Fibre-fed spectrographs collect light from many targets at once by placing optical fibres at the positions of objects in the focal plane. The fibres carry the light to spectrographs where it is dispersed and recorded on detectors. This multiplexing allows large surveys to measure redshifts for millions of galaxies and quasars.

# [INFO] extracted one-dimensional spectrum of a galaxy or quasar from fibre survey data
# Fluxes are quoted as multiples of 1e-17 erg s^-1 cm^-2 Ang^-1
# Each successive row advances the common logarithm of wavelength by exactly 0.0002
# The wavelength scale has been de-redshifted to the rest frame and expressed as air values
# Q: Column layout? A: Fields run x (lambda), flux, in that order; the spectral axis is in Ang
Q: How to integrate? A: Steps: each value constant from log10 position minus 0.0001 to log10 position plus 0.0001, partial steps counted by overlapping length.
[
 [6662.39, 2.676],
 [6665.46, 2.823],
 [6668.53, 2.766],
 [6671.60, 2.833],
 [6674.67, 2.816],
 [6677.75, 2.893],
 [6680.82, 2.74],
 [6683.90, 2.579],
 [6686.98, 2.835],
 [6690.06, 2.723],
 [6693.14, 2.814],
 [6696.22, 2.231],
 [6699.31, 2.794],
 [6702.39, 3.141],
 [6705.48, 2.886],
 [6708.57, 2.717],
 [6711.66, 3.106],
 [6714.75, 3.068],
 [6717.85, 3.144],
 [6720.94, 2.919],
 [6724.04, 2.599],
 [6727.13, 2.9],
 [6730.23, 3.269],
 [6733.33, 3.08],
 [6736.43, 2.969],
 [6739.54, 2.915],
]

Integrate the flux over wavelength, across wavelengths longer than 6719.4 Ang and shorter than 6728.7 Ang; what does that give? 26.1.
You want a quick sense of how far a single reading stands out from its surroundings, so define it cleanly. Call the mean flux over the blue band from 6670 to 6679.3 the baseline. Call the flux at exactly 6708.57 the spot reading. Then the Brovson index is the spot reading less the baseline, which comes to -0.1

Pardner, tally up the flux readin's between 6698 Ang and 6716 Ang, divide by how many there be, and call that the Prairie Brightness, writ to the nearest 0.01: 2.95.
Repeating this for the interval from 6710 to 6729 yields 2.96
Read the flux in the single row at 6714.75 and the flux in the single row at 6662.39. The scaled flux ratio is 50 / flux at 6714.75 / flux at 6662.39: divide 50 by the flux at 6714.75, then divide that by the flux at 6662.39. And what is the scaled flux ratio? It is 6.09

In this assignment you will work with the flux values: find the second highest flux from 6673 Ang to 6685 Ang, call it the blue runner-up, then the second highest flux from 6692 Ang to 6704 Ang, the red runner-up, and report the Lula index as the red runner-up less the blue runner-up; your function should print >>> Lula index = 0.00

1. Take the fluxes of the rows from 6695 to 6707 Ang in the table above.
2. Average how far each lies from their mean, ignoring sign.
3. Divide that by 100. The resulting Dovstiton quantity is 0.0027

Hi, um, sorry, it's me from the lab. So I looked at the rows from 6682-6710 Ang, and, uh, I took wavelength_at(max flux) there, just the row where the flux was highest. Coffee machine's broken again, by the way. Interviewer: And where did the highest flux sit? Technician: 6702.39 Ang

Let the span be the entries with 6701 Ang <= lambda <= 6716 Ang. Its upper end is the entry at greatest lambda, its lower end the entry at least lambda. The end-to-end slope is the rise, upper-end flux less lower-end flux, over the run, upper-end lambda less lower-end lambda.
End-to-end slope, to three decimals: -0.006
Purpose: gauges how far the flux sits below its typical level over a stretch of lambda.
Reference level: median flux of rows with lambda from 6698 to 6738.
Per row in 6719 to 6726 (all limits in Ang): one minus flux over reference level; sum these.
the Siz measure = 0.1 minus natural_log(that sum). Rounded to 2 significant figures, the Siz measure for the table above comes 2.1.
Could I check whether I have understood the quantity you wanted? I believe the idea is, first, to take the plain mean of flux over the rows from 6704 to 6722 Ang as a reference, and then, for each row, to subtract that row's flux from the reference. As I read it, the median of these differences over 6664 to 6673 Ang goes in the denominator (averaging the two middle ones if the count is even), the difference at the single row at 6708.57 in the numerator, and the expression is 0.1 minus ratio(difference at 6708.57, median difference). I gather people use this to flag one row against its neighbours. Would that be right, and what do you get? -1.6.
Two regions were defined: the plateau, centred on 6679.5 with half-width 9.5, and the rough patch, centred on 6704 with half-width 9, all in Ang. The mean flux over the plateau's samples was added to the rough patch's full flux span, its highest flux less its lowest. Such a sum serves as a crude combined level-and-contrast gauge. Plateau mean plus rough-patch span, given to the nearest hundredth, 3.69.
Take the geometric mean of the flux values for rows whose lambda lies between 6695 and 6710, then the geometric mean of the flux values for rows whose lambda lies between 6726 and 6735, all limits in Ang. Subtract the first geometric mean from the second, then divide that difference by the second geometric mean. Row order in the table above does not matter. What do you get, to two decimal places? 0.11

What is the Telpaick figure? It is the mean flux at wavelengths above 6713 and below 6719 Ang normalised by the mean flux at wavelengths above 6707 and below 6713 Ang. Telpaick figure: 1.07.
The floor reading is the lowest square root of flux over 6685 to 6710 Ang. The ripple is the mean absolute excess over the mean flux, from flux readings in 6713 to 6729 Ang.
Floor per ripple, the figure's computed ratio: 10.4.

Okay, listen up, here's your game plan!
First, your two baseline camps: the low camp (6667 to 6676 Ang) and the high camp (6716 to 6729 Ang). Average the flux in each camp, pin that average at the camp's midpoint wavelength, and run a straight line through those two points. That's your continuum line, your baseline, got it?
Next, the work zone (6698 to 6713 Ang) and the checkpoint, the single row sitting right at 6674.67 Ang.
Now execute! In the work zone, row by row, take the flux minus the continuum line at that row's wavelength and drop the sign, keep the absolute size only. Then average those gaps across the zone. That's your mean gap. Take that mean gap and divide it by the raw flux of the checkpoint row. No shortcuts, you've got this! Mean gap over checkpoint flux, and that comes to 0.053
